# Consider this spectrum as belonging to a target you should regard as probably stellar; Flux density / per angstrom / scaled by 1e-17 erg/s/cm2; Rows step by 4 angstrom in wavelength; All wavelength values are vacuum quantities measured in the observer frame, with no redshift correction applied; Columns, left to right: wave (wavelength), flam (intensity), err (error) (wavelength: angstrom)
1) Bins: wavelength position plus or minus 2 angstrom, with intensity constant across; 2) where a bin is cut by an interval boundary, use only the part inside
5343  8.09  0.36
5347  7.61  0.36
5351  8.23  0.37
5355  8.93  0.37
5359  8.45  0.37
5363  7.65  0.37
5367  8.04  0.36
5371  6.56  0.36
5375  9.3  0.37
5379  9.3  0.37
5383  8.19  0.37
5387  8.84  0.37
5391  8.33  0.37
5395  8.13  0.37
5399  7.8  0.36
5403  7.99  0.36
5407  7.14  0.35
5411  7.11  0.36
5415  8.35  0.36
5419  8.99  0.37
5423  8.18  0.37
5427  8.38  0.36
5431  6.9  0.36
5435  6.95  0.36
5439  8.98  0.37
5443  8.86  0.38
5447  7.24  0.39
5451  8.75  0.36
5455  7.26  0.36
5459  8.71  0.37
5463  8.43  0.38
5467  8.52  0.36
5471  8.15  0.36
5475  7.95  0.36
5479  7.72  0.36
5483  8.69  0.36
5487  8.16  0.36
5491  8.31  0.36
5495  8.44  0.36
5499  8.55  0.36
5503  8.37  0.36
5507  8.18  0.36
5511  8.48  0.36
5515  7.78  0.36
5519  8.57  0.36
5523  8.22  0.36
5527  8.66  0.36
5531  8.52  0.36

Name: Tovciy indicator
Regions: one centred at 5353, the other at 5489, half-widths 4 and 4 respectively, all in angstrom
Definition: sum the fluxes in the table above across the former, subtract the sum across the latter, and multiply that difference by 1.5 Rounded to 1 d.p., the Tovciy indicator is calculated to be 1.0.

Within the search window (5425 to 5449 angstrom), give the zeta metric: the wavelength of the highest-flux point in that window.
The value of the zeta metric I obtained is 5439 angstrom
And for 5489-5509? 5499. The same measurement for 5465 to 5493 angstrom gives 5483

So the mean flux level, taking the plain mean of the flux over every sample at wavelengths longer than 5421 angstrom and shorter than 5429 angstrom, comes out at 8.3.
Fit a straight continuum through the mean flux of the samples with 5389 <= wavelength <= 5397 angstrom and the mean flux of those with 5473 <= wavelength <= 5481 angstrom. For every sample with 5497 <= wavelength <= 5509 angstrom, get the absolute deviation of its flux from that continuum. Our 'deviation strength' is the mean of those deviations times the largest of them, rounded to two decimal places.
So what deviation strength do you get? 0.54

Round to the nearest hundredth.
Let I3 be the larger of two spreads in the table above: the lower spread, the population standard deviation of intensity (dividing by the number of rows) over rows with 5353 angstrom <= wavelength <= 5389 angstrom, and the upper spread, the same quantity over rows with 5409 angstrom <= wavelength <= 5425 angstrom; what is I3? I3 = 0.83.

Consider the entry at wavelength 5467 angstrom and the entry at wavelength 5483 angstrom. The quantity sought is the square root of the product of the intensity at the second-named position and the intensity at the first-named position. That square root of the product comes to 8.6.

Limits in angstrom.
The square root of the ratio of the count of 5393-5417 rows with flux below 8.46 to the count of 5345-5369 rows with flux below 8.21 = 1.41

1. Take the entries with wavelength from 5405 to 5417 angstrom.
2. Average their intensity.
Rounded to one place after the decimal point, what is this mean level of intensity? 7.5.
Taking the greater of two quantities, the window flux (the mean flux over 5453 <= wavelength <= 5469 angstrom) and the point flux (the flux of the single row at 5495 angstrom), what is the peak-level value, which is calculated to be 8.44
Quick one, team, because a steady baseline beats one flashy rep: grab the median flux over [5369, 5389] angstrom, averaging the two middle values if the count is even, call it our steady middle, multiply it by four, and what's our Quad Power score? 35.4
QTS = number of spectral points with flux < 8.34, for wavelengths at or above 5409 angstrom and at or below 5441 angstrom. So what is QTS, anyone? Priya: 4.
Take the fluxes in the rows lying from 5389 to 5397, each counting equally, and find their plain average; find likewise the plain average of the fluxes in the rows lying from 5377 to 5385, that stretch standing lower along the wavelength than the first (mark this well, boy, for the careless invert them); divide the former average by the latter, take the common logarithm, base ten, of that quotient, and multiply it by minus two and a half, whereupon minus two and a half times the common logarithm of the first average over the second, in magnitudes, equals 0.07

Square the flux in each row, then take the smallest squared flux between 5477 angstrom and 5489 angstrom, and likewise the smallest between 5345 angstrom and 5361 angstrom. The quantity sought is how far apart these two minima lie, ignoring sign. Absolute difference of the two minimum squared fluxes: 1.7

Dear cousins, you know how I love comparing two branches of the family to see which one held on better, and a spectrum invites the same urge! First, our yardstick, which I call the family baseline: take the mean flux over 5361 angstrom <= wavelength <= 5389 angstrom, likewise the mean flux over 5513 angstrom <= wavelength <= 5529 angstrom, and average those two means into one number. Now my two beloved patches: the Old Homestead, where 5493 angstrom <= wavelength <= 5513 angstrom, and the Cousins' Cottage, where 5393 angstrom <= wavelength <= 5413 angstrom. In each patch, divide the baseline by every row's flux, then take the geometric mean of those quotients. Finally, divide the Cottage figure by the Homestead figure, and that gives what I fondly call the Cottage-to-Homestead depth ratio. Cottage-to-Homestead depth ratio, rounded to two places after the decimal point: 1.10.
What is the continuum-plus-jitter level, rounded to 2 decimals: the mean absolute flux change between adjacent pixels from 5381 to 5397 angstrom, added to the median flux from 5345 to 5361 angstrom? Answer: 8.79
